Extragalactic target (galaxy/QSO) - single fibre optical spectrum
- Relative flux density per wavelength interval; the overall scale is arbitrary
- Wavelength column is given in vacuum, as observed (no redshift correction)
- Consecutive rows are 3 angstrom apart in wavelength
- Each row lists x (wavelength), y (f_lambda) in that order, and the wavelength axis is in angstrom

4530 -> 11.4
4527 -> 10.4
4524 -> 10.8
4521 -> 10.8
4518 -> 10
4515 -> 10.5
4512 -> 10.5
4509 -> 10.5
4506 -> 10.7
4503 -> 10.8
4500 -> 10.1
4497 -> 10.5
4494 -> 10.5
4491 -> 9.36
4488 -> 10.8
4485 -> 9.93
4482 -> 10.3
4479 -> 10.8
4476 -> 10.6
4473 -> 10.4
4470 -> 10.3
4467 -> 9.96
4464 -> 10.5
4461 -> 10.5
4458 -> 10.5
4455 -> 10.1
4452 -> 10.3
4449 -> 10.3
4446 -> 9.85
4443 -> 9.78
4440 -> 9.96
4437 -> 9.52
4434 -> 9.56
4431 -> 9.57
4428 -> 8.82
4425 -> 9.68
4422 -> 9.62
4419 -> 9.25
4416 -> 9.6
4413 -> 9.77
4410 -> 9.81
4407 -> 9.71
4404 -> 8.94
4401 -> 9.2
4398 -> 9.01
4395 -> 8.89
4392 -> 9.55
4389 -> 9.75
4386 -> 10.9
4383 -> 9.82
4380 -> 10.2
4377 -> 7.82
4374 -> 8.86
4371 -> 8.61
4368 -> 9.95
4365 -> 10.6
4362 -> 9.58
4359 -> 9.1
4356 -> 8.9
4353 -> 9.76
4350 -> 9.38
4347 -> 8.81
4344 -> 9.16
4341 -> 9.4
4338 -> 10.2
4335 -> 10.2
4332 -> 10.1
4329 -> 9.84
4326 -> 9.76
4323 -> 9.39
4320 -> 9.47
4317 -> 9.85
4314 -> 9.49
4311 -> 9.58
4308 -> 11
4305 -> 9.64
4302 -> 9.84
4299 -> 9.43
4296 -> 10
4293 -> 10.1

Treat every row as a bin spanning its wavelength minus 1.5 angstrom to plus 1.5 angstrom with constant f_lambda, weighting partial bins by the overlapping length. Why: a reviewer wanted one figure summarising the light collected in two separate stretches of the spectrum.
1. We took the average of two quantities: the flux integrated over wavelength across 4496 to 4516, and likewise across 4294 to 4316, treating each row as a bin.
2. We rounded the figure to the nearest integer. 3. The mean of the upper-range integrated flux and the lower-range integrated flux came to 214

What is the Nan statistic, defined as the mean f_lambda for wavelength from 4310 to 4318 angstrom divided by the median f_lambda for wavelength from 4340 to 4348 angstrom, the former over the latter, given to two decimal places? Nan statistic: 1.05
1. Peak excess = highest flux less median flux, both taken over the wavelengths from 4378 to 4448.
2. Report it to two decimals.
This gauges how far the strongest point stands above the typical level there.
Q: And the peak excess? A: 1.28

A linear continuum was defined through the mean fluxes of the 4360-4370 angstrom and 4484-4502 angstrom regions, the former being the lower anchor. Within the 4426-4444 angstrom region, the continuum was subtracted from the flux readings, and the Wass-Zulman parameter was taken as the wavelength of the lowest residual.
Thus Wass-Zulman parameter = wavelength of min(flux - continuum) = 4428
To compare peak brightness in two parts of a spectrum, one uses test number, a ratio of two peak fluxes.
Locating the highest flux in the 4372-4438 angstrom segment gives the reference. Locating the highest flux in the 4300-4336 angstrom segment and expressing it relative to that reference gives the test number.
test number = 1.01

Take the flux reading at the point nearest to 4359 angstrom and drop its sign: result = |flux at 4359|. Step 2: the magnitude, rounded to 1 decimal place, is 9.1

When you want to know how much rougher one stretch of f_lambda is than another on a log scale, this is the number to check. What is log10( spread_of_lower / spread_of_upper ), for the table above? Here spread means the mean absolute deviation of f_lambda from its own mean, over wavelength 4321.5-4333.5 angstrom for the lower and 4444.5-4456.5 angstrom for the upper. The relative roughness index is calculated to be 0.1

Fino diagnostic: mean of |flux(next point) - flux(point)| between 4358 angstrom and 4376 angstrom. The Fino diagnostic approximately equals 0.75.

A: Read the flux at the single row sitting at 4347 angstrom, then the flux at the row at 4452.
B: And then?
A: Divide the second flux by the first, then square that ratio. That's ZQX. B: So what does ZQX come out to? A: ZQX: 1.37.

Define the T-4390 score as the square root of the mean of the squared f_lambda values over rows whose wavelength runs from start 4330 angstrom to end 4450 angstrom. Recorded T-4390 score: 9.55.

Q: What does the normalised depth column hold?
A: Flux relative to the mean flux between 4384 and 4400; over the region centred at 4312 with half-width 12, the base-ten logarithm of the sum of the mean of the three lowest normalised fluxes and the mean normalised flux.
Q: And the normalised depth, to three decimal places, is 0.301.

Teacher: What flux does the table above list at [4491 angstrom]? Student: 9.36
